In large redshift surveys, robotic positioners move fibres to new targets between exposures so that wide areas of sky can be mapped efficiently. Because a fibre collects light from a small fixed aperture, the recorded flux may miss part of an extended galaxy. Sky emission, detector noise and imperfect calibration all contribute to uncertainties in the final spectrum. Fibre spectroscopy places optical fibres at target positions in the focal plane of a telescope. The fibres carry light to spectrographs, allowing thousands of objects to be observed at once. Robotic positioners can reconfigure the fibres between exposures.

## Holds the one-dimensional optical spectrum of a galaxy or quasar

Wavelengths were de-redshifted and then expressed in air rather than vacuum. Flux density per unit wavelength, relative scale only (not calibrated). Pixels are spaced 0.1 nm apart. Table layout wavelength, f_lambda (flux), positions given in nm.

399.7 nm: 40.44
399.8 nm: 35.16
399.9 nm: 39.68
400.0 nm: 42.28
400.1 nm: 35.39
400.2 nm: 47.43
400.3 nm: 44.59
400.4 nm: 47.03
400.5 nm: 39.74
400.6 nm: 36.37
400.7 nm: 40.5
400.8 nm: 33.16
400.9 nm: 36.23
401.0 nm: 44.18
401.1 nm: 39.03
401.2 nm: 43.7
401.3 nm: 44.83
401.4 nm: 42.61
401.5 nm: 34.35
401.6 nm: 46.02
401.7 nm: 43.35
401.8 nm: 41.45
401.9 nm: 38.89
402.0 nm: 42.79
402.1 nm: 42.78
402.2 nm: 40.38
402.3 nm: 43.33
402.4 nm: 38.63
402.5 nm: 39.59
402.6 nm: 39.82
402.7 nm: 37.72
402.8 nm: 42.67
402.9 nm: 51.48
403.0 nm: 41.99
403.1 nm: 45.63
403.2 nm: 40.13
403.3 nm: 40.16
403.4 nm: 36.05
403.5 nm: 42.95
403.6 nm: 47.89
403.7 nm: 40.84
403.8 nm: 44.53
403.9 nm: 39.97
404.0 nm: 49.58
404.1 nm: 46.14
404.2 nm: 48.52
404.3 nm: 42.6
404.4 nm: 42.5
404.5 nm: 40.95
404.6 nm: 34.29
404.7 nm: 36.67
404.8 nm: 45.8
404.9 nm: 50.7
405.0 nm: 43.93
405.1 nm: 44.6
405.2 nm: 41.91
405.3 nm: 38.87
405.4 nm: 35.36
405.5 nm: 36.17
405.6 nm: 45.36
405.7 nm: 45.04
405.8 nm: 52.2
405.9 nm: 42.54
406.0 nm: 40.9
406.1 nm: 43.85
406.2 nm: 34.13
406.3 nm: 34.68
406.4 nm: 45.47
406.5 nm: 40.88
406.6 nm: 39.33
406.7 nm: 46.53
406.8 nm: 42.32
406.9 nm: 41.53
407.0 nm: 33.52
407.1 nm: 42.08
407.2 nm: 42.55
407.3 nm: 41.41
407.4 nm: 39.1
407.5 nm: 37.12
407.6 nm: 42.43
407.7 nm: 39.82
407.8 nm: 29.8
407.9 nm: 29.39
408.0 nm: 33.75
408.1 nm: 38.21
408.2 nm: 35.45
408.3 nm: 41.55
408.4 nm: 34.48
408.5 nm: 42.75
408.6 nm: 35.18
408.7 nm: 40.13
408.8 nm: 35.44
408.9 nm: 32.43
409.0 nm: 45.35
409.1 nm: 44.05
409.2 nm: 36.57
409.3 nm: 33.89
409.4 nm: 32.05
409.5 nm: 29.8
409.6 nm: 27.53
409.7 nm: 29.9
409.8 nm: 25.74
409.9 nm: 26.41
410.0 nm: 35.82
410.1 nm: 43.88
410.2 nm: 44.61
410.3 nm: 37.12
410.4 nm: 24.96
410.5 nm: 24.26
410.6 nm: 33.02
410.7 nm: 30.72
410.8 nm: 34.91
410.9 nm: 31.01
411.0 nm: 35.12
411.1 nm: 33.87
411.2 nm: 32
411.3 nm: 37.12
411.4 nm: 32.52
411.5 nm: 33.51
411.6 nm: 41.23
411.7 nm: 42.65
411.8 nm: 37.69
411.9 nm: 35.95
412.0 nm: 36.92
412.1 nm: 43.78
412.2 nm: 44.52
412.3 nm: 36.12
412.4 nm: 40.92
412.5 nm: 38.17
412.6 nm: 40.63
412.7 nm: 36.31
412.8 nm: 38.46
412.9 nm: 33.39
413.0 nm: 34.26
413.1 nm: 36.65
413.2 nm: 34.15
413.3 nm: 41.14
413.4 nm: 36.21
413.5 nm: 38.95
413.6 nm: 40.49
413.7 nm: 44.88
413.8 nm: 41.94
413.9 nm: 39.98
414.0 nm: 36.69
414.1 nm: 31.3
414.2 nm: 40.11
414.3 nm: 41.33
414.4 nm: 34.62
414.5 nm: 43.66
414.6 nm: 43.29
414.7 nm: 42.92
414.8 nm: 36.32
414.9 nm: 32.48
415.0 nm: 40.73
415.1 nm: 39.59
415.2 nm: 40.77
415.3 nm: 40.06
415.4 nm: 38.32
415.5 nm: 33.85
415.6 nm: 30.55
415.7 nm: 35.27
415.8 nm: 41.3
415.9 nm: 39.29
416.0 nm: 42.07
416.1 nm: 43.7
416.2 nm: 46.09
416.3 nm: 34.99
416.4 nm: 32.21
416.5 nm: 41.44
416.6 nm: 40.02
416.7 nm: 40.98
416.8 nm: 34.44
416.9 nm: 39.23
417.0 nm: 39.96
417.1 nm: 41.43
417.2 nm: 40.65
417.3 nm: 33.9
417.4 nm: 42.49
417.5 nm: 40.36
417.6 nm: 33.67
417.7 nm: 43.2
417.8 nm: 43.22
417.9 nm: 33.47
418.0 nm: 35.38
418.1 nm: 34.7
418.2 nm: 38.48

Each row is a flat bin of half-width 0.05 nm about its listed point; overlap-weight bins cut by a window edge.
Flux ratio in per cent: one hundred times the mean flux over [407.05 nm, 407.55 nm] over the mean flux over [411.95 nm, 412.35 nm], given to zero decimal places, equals 100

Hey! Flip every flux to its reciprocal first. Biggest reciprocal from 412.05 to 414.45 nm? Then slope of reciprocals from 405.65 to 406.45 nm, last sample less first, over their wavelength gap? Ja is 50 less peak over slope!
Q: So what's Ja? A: 157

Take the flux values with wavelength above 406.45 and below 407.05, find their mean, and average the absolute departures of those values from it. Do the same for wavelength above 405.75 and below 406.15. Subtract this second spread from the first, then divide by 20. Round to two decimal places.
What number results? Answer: -0.04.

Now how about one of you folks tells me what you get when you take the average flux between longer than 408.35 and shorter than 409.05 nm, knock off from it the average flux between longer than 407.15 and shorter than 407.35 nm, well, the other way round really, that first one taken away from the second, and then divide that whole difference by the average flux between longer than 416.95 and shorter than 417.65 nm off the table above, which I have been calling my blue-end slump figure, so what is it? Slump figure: 0.10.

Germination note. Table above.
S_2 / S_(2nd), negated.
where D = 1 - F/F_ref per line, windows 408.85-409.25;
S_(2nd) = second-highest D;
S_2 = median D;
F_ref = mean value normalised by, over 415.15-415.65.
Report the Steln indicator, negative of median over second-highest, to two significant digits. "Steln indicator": 26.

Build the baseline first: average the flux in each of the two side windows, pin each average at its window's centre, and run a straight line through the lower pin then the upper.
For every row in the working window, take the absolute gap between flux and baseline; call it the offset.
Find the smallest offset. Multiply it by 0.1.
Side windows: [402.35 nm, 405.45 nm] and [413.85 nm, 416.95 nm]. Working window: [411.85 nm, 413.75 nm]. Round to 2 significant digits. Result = 0.029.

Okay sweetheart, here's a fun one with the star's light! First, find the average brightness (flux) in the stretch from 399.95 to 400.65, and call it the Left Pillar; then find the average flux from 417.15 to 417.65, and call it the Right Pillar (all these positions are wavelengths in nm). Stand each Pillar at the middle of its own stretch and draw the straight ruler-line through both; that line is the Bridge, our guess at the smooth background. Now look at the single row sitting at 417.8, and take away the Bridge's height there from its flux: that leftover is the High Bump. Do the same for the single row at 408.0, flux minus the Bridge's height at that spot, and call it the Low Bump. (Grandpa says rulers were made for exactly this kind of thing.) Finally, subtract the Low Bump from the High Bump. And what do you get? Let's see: 12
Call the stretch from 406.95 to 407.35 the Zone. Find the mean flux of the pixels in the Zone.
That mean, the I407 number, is 39.9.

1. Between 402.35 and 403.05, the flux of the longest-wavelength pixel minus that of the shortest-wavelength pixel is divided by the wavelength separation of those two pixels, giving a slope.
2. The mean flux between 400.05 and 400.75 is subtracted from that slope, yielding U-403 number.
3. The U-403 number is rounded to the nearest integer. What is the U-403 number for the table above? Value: -36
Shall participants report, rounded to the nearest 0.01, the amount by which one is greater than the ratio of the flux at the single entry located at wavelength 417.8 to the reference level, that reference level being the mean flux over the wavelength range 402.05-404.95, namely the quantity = -0.02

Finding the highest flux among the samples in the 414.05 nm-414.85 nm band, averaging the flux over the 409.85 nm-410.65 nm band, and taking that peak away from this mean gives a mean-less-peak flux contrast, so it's -10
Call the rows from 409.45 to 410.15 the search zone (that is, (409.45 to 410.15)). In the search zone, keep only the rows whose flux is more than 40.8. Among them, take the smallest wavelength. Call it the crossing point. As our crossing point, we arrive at 410.1 nm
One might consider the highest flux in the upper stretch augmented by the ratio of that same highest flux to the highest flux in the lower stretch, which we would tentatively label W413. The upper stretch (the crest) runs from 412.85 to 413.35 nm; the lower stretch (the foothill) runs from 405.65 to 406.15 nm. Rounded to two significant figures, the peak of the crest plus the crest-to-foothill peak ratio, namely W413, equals 42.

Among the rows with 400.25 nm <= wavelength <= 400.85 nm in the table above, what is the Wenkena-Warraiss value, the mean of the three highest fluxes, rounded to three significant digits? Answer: 44.0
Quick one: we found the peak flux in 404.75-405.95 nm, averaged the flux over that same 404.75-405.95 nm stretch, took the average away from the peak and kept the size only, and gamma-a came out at 8.7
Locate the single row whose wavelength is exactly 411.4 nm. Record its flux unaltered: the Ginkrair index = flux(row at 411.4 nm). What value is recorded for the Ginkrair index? 32.52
